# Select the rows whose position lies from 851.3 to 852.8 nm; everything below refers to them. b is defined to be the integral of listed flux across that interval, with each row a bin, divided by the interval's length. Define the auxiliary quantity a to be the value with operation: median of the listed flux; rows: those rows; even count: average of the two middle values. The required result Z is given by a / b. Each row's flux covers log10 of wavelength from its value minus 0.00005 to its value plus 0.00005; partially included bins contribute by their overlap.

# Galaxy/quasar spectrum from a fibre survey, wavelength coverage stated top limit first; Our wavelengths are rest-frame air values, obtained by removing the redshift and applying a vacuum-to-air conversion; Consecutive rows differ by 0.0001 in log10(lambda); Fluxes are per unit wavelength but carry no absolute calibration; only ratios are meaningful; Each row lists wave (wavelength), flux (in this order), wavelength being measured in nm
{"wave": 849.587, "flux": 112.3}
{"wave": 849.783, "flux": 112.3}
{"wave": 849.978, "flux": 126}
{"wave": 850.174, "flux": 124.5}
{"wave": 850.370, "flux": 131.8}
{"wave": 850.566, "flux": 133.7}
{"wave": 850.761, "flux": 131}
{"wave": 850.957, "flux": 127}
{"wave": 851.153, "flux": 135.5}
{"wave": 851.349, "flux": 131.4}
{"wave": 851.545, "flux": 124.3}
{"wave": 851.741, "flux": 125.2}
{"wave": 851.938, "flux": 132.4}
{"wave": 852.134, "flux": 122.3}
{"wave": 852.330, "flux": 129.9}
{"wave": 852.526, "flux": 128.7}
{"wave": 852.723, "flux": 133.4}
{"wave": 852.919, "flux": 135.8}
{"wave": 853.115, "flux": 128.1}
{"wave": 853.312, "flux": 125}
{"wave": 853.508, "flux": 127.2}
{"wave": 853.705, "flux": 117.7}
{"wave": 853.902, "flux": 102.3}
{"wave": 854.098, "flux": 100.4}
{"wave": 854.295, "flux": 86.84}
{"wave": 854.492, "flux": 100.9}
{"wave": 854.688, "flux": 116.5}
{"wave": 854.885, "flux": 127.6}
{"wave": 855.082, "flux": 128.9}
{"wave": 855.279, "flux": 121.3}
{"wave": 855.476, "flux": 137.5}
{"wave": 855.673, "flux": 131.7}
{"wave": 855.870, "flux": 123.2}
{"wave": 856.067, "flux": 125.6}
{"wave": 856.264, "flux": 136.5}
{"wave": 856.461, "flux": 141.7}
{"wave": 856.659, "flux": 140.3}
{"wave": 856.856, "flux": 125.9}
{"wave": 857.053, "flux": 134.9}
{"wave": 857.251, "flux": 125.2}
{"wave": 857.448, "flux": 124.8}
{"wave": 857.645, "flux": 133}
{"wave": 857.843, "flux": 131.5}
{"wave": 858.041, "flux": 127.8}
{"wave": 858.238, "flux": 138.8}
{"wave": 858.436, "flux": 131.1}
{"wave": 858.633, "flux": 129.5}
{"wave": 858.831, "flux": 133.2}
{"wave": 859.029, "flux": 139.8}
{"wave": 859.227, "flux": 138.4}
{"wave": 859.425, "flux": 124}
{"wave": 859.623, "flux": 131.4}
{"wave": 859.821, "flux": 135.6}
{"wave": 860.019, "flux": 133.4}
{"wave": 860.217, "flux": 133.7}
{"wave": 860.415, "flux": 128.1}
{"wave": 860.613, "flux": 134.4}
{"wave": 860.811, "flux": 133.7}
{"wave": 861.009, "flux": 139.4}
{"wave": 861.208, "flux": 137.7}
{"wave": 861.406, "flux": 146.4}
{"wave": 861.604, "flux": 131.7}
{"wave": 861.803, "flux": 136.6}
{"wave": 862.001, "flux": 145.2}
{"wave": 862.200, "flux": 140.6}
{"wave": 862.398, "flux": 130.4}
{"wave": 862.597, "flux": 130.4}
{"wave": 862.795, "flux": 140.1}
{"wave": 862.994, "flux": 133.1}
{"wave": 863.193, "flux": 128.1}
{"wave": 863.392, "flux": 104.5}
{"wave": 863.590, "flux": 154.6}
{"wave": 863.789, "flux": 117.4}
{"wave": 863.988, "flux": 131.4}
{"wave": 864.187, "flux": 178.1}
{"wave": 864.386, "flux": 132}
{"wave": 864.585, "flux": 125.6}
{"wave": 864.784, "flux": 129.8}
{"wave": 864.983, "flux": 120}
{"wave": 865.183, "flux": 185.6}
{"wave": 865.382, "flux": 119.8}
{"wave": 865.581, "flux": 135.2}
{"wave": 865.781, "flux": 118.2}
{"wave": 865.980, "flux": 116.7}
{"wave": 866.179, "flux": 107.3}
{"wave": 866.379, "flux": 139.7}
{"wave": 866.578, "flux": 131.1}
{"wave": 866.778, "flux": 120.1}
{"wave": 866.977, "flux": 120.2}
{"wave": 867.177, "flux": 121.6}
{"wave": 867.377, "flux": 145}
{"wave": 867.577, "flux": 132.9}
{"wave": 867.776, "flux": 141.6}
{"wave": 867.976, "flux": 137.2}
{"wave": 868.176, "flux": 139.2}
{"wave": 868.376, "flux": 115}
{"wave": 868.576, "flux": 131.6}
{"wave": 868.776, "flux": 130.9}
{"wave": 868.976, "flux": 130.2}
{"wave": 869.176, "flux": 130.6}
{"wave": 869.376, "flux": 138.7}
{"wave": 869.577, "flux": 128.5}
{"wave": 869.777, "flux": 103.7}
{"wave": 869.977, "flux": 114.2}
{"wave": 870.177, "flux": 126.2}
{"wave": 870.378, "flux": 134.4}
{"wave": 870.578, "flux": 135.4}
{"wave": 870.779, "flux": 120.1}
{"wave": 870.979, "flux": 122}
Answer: 1.01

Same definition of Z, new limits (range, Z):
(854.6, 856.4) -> 1.00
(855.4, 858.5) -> 1.00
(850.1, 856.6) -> 1.02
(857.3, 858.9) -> 1.00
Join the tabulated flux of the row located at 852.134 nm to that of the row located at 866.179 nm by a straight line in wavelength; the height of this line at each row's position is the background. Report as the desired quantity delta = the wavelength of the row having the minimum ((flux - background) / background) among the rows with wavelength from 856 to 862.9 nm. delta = 856.067 nm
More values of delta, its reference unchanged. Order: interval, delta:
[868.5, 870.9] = 869.777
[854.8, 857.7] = 855.279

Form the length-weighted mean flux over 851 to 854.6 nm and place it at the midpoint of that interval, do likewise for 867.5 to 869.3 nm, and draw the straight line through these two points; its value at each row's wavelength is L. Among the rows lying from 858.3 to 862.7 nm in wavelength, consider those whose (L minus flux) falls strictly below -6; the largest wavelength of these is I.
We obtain 862.200 nm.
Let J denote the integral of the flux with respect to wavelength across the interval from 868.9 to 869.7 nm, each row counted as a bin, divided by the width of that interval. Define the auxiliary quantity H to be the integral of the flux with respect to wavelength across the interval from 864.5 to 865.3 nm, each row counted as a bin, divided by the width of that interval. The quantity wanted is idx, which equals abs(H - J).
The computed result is 9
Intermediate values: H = 140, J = 131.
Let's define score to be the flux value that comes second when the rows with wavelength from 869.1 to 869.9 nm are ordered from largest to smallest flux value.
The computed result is 130.6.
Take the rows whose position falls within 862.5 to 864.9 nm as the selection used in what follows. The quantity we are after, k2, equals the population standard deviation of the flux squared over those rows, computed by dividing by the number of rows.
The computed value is 5032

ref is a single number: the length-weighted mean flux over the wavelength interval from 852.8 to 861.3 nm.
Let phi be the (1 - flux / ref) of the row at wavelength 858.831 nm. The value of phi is -0.041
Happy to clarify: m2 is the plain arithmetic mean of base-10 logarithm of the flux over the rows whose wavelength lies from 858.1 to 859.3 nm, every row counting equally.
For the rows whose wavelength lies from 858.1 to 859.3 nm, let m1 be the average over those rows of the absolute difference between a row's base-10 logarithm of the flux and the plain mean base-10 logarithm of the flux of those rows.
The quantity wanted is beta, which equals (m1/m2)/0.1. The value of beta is 0.06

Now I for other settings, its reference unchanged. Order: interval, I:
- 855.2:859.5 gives 859.227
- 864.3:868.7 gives 868.176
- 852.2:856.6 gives 856.461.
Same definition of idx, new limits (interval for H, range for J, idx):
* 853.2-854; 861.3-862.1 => 22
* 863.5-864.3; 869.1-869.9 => 20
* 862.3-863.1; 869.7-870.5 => 13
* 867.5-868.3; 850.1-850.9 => 7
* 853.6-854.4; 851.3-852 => 26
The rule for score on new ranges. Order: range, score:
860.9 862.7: 145.2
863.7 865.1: 132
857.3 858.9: 133.2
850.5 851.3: 133.7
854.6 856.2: 131.7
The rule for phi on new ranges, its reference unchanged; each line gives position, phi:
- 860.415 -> -0.001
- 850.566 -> -0.045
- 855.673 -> -0.029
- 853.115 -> -0.001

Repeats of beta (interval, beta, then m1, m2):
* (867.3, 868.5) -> 0.12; 0.025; 2.13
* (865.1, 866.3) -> 0.29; 0.061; 2.11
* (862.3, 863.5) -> 0.14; 0.029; 2.10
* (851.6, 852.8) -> 0.05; 0.011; 2.11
